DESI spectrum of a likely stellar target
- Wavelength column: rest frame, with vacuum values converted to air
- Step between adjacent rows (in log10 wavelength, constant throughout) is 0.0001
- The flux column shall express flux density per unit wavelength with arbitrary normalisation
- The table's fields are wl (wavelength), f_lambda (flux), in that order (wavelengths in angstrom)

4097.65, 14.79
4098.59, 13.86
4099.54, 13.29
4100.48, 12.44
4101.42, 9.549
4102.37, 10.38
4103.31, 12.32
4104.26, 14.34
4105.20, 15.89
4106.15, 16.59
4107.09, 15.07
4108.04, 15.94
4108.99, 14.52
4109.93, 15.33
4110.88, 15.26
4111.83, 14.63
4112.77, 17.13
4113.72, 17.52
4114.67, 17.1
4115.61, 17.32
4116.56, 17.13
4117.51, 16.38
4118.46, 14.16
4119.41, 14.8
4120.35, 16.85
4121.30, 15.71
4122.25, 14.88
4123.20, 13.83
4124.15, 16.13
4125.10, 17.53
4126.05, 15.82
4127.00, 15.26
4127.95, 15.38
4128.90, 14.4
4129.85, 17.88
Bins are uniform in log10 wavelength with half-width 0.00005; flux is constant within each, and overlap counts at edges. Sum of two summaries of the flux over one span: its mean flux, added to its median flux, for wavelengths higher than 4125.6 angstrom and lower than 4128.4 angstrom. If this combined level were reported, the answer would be 30.9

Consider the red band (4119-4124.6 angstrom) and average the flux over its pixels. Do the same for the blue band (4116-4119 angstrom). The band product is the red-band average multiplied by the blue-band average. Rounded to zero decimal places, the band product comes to 244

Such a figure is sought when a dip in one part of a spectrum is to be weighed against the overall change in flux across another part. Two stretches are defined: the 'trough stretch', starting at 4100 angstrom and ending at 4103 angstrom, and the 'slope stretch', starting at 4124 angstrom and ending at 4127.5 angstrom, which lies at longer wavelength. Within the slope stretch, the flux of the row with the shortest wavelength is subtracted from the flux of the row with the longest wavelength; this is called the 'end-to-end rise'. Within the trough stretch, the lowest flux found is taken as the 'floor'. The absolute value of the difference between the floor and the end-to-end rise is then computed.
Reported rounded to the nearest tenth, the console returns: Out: 10.4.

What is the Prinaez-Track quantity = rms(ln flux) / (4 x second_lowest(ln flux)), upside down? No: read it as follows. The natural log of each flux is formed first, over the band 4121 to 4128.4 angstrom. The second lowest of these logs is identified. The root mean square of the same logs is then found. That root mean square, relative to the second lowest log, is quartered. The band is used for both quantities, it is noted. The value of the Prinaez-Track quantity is 0.254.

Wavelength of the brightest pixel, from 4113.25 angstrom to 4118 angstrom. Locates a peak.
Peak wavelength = 4113.72 angstrom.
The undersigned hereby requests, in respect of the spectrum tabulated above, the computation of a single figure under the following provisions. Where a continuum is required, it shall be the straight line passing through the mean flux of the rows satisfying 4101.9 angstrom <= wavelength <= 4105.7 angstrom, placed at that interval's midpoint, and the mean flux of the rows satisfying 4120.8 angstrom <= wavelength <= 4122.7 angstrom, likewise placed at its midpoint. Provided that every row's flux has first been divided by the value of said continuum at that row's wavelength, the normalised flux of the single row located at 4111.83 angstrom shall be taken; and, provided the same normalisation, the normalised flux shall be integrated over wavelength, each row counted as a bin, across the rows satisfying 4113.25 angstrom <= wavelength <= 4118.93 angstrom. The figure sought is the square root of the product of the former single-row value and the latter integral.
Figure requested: 2.58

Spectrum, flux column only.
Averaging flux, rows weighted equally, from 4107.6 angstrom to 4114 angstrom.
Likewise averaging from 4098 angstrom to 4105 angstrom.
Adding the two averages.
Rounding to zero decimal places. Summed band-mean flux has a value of 28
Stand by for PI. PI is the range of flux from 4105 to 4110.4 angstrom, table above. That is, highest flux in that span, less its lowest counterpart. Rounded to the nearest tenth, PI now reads 2.1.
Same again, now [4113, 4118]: 1.1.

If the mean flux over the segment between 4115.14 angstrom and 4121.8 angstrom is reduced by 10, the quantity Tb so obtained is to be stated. 6.1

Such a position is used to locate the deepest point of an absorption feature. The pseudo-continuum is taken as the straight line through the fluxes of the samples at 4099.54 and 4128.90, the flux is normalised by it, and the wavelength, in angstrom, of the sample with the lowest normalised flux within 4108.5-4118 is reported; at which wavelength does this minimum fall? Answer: 4111.83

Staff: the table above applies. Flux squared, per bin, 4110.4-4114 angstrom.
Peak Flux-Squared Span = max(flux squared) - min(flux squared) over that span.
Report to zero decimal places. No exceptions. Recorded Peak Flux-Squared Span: 93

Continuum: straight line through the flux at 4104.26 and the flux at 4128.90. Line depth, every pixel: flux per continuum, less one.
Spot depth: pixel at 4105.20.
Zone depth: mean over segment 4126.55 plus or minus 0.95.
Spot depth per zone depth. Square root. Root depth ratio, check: 1.2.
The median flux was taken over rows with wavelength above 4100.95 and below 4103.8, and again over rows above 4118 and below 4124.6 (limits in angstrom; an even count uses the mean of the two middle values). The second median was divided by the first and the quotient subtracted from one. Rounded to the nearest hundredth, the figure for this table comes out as -0.43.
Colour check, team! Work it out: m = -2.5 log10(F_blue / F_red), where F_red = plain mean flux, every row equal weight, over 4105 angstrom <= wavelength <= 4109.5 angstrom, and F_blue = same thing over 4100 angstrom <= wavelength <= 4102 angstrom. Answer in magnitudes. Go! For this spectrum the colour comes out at 0.38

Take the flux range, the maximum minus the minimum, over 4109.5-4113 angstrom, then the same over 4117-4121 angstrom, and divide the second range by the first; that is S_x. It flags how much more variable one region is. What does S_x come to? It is 1.1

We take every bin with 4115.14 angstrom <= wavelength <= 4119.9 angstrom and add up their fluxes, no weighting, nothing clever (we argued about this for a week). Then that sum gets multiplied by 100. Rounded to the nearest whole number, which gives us 7979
